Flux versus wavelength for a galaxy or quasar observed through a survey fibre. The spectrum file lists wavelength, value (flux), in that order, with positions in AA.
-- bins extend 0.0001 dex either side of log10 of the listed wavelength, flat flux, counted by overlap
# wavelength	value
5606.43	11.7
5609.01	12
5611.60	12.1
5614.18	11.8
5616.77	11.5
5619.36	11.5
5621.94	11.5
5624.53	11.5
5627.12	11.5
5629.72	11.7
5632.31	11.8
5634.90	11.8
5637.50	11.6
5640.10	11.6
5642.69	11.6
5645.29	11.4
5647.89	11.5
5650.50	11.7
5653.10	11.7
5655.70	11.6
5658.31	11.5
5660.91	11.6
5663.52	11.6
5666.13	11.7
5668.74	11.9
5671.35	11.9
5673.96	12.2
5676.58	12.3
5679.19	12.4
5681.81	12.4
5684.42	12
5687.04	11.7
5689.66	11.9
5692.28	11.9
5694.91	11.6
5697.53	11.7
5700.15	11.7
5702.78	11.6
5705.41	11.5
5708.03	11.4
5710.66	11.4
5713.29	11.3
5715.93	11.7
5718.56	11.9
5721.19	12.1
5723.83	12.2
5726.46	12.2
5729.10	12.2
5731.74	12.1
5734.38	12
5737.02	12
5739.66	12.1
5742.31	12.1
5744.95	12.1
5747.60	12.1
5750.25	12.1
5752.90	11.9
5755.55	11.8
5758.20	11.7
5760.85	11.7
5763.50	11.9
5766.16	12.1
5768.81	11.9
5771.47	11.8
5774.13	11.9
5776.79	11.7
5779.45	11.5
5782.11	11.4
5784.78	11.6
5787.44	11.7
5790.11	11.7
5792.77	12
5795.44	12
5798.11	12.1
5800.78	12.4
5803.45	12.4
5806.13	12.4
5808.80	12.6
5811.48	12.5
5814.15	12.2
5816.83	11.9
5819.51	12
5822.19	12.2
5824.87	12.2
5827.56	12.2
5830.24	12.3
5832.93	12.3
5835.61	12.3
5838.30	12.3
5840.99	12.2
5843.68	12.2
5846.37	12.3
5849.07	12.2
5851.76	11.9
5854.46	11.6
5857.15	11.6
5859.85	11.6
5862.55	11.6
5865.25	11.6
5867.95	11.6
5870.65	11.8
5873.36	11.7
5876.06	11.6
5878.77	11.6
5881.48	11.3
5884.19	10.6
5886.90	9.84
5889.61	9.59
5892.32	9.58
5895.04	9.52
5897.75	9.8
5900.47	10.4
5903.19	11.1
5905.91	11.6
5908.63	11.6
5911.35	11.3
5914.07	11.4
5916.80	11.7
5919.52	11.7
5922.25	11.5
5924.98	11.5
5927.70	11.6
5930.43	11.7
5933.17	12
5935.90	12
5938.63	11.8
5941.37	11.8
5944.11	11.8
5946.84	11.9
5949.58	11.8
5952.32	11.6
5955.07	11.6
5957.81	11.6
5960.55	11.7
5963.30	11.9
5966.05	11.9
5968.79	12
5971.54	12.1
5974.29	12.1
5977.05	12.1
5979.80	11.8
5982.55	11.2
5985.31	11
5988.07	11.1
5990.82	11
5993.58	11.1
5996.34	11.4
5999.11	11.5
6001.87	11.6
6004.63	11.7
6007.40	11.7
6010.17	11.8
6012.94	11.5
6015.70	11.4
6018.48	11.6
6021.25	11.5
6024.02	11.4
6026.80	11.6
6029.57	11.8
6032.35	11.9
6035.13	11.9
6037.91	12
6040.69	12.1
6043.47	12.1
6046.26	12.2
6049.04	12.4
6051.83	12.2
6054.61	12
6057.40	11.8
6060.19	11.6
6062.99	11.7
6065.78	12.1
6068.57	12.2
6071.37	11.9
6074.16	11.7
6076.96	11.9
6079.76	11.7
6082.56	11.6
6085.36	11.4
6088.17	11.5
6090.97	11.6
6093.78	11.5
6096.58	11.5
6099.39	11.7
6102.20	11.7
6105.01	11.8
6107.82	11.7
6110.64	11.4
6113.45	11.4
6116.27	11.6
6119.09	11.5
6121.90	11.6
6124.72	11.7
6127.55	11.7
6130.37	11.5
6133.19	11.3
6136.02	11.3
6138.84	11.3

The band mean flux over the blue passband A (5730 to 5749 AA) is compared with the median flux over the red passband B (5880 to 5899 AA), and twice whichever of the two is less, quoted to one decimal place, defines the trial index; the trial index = 19.6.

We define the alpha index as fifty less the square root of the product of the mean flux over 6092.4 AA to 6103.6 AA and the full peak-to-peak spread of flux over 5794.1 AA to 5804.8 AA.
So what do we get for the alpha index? 47.8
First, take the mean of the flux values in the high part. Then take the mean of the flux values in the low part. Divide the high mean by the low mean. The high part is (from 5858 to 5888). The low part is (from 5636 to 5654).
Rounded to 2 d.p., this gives 0.98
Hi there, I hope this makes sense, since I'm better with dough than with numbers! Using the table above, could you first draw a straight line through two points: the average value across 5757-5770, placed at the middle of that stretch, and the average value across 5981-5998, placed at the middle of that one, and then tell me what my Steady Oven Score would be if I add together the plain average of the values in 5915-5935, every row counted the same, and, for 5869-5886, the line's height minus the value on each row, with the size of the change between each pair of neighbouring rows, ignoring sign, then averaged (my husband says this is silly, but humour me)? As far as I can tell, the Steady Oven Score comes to 11.9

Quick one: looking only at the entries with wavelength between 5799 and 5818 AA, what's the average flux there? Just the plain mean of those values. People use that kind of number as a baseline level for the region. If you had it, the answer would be 12.3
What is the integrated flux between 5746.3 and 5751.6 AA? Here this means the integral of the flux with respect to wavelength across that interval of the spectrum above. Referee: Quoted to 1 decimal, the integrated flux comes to 64.1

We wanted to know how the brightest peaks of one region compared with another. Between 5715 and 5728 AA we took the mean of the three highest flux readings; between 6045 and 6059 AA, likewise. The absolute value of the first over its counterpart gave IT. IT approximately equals 0.99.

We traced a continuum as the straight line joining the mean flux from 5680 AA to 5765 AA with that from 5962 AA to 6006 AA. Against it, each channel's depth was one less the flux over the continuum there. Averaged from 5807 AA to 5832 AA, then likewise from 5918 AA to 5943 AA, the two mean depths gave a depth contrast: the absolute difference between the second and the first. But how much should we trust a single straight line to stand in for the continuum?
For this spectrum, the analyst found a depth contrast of 0.032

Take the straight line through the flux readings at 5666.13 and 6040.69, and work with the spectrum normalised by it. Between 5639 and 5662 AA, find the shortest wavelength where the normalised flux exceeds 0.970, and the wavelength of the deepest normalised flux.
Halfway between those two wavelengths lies 5642.7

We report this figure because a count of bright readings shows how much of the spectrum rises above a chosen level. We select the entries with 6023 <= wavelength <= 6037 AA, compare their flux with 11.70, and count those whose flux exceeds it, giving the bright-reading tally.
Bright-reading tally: 3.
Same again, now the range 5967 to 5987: 5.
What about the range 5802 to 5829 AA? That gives 10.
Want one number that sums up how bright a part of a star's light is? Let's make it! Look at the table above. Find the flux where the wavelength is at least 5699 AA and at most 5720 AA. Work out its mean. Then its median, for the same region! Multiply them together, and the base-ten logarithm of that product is 2.13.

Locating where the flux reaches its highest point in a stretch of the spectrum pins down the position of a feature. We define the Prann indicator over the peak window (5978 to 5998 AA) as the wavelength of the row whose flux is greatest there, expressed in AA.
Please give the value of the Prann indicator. 5979.80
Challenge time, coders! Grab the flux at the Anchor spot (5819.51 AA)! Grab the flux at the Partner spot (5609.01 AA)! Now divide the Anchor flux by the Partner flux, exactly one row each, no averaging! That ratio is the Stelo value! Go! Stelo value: 1.00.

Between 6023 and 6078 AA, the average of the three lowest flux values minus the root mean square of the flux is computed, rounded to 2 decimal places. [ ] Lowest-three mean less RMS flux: -0.39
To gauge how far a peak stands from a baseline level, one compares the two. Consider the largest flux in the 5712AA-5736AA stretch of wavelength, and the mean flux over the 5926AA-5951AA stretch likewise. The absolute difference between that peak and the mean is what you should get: 0.38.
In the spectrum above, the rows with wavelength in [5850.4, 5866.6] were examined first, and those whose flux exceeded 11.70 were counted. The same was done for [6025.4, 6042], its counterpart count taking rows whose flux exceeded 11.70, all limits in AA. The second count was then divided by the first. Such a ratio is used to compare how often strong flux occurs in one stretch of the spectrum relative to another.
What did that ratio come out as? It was 5.0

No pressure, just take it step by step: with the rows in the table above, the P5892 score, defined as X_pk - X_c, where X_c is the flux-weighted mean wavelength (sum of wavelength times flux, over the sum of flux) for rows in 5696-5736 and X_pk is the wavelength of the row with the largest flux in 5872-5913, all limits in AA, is 157.2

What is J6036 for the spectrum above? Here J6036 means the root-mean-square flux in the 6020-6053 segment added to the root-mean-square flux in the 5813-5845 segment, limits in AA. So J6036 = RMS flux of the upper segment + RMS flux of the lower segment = 24.1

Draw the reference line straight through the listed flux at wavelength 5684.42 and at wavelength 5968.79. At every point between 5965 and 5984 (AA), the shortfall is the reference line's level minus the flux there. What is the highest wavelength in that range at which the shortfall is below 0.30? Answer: 5979.80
